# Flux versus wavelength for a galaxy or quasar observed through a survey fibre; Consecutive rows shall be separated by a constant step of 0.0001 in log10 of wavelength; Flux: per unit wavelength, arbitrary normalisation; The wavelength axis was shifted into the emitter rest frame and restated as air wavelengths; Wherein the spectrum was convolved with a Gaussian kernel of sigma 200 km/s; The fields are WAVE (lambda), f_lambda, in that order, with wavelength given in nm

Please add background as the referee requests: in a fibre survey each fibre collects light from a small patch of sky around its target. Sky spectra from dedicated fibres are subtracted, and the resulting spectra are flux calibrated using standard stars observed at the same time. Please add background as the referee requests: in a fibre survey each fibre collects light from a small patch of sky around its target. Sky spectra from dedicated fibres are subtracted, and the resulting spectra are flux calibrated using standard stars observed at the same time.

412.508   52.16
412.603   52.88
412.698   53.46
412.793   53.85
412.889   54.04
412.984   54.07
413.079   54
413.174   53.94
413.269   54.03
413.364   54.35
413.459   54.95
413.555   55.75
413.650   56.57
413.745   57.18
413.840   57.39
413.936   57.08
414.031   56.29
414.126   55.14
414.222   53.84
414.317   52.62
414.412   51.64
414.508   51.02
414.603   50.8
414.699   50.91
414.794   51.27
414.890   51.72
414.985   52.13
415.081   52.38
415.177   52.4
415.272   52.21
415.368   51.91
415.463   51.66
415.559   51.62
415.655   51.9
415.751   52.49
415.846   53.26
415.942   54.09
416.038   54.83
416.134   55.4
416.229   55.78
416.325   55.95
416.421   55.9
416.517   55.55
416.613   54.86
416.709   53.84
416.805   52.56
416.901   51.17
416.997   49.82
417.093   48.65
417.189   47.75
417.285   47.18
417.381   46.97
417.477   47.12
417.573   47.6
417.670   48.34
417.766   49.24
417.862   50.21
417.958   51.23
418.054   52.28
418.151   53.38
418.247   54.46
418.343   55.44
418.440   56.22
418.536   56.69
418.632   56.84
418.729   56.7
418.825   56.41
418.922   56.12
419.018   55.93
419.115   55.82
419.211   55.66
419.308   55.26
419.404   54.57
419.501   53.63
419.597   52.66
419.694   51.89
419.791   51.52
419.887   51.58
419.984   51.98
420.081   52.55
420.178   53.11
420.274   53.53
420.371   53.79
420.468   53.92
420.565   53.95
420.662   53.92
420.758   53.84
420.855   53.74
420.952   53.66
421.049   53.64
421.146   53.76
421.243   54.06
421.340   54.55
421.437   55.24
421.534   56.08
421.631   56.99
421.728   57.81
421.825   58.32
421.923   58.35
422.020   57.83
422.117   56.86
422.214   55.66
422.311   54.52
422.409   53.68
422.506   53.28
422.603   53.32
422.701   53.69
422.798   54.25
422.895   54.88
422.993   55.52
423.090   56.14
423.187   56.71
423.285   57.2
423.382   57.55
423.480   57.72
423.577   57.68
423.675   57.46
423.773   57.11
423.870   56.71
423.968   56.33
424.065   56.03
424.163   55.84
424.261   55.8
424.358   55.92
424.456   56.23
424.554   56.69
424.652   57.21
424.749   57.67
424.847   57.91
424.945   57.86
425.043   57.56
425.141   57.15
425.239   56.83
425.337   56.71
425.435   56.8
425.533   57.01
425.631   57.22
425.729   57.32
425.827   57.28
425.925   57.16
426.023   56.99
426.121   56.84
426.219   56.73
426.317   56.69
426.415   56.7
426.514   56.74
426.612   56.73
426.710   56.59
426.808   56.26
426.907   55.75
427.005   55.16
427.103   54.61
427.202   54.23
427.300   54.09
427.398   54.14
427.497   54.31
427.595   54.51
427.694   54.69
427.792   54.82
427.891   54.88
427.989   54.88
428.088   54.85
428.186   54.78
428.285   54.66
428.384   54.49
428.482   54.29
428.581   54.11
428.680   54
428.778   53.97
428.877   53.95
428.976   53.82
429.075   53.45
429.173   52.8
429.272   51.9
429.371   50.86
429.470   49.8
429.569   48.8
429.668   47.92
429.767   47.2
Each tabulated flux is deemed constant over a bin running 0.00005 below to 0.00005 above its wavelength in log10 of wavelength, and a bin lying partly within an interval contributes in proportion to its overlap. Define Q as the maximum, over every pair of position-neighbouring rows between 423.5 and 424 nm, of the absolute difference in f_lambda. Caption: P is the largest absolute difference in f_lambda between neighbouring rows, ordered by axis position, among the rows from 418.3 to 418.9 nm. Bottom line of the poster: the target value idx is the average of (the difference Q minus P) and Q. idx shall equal 0.01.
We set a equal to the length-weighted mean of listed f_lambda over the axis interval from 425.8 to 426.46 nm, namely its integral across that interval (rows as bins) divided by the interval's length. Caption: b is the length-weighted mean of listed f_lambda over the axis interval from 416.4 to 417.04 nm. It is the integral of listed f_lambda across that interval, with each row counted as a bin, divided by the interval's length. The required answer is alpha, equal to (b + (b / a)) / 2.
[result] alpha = 27.1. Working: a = 57.0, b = 53.3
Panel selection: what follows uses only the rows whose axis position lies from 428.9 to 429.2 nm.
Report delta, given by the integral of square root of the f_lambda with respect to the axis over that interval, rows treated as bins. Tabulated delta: 2.20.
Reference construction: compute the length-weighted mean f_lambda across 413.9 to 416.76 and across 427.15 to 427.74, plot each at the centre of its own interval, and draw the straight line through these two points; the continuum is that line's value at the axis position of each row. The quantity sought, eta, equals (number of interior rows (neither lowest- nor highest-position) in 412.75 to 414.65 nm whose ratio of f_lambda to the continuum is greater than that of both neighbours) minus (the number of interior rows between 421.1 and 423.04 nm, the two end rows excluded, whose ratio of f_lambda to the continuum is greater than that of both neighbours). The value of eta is 1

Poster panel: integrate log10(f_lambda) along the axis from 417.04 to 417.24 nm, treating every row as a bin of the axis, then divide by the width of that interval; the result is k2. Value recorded 1.68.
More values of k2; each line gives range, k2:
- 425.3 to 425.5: 1.75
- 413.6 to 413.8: 1.76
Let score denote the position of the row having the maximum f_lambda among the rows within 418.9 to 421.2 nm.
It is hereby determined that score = 418.922 nm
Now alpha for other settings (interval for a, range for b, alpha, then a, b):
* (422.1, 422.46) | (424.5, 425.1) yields 29.2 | 55.0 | 57.4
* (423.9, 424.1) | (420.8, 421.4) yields 27.4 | 56.3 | 53.9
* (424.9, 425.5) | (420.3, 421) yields 27.4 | 57.1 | 53.8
